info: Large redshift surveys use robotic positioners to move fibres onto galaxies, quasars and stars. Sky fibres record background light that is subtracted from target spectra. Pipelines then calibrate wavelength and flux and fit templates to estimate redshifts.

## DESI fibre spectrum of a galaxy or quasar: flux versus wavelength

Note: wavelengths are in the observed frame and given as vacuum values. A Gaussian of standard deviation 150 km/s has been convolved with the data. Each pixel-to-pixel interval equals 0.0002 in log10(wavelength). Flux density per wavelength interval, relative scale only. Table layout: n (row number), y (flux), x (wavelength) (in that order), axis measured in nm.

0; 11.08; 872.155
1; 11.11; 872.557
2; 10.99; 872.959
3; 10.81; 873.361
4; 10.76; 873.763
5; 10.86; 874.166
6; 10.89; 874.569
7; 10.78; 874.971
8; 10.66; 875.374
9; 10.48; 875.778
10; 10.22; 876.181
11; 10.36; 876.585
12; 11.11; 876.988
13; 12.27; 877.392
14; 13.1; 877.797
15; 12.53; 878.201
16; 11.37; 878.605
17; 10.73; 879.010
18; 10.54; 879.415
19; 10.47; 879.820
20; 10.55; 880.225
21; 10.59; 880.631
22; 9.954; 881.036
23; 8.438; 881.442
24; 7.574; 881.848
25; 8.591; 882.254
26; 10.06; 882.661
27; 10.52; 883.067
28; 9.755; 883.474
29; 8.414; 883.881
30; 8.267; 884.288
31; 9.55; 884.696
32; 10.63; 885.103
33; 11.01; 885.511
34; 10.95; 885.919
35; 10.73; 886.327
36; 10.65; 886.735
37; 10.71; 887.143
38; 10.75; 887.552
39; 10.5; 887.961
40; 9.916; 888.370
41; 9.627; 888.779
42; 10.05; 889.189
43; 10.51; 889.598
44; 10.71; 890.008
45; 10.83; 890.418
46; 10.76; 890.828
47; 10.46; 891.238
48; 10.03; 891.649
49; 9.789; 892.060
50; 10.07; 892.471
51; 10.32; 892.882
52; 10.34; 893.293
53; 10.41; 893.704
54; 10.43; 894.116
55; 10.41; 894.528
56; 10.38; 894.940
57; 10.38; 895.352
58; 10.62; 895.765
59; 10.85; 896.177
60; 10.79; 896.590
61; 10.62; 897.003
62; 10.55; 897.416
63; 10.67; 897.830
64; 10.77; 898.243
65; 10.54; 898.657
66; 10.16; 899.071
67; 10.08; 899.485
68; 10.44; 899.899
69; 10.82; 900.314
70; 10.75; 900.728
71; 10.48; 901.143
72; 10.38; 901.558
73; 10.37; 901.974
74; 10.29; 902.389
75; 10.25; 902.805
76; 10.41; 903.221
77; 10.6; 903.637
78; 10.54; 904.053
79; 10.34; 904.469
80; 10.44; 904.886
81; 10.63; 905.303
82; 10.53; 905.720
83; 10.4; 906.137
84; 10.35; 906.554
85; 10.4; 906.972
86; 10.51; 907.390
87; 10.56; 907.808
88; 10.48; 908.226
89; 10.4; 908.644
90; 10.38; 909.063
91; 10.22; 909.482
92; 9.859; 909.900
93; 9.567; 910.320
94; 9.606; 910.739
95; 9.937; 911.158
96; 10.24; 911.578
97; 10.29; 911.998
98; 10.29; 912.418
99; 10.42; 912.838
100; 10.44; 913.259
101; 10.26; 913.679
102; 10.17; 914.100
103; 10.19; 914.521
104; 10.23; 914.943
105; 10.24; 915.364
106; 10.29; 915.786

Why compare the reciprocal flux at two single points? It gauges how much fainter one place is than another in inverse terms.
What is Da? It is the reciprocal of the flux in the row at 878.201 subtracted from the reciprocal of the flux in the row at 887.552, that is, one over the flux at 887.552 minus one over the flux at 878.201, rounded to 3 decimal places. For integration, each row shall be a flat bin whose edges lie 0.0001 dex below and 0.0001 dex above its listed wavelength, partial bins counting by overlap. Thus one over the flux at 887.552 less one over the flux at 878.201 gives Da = 0.013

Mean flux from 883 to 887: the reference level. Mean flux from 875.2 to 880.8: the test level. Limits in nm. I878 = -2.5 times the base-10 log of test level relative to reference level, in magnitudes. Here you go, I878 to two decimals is -0.11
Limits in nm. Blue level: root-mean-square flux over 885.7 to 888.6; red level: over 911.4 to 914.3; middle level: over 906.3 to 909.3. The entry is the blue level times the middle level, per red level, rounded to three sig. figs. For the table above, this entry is 10.7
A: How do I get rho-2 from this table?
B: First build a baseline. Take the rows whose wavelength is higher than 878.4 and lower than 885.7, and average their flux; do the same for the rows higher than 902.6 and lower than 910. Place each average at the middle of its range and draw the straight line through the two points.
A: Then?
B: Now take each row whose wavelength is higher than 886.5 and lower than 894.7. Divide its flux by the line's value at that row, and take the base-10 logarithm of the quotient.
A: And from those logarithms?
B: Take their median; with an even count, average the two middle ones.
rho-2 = 0.013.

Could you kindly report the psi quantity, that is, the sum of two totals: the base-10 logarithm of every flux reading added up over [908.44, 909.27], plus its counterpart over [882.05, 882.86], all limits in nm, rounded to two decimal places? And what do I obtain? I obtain 3.97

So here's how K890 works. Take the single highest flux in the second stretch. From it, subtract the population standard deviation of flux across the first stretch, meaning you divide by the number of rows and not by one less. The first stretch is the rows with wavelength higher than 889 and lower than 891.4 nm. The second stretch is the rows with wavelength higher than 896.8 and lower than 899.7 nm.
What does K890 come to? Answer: 10.5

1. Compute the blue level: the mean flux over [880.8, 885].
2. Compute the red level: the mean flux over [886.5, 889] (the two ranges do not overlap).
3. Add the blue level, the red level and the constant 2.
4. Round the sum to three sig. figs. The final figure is 21.5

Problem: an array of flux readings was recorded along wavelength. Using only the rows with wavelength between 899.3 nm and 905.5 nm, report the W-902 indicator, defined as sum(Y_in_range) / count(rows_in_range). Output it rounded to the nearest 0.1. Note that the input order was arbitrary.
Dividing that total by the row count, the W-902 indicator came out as 10.5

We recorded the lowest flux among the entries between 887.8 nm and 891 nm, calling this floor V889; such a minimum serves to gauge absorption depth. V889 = 9.627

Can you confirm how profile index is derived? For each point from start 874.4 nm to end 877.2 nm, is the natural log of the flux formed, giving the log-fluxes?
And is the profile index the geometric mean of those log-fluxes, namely 2.36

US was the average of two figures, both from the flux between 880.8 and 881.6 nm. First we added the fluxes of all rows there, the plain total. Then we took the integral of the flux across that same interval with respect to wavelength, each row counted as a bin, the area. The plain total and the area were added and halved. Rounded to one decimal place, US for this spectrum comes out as 12.9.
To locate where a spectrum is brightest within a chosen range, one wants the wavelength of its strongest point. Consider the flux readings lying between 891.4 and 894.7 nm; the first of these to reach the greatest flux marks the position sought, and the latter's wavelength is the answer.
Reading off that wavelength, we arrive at 894.116 nm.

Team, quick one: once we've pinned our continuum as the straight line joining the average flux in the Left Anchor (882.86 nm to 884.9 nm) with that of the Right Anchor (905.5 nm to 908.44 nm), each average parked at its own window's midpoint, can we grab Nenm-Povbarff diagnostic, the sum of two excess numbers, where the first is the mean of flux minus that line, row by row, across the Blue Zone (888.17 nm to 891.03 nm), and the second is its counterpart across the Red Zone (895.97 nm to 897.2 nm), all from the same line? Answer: 1.6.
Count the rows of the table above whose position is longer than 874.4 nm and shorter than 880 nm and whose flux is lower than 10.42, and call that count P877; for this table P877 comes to 2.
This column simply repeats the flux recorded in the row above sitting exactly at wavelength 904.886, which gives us 10.44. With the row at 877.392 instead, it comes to 12.27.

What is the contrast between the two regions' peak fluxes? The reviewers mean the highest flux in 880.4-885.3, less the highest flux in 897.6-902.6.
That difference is -0.2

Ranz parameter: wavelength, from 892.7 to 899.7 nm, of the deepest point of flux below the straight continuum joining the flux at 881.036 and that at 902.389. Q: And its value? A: 899.485 nm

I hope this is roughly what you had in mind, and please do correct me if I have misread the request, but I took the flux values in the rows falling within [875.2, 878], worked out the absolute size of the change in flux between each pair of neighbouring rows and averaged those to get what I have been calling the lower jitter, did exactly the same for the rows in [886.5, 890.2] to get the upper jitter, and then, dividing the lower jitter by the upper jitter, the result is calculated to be 1.9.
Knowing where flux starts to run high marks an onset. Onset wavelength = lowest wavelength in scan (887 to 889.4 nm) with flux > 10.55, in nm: 887.143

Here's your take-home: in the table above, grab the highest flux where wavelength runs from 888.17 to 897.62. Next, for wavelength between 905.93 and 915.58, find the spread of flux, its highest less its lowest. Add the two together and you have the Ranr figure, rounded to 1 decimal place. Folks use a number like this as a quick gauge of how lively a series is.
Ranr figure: 11.8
